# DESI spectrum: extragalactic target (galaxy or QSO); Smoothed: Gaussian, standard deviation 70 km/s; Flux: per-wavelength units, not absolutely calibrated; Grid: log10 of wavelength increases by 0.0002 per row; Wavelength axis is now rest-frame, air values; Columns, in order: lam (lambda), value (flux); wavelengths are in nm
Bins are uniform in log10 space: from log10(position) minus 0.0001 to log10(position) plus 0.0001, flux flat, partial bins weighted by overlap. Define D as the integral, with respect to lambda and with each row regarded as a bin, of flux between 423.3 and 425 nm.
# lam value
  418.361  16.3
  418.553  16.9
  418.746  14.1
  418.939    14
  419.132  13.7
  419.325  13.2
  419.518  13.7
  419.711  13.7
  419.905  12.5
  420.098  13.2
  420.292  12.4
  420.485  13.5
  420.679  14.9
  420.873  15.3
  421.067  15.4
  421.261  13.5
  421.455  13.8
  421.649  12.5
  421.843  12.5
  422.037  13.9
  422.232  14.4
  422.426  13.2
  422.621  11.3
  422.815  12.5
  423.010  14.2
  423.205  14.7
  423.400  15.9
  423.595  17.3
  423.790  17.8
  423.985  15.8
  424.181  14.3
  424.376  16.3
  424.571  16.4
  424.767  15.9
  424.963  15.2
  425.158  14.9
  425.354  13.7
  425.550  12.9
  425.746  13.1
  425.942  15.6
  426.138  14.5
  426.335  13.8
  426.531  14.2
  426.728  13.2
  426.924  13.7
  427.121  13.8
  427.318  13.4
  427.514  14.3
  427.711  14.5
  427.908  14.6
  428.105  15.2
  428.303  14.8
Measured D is 27.4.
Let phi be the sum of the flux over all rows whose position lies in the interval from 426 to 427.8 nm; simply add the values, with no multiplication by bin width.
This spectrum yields 125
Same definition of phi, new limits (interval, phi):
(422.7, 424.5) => 139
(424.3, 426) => 134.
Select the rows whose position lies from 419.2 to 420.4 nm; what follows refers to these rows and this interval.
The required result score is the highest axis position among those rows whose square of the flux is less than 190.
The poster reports 420.292 nm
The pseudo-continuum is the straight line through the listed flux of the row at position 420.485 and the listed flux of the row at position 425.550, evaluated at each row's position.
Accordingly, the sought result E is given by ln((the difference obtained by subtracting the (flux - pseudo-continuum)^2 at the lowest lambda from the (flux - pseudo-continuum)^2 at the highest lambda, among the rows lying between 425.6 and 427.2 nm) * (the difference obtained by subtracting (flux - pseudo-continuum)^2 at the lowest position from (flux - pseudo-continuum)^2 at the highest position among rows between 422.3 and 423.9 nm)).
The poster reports 3.2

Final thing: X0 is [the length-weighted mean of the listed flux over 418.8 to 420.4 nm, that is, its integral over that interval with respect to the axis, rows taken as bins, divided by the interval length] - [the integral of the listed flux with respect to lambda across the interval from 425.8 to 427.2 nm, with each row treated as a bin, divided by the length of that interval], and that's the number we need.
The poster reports -0.8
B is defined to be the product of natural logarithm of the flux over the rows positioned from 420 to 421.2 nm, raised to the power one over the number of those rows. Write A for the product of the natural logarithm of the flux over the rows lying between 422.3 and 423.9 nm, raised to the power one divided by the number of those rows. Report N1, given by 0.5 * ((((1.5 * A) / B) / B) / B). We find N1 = 0.108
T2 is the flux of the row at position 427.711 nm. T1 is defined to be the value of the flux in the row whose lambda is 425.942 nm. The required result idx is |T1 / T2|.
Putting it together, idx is 1.08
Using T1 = 15.6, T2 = 14.5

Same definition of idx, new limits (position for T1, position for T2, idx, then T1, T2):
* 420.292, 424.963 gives 0.82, 12.4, 15.2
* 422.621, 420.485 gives 0.84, 11.3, 13.5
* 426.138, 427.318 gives 1.08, 14.5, 13.4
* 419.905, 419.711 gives 0.91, 12.5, 13.7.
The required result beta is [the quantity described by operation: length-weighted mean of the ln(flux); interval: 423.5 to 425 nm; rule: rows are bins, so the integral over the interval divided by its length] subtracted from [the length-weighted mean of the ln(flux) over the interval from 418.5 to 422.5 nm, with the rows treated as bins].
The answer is -0.16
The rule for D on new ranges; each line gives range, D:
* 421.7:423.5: 24.5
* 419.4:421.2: 24.9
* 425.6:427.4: 25.0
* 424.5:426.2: 24.9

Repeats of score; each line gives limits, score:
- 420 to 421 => 420.485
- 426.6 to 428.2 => 427.318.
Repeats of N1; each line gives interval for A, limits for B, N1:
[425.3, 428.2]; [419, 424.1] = 0.108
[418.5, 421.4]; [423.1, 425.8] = 0.098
